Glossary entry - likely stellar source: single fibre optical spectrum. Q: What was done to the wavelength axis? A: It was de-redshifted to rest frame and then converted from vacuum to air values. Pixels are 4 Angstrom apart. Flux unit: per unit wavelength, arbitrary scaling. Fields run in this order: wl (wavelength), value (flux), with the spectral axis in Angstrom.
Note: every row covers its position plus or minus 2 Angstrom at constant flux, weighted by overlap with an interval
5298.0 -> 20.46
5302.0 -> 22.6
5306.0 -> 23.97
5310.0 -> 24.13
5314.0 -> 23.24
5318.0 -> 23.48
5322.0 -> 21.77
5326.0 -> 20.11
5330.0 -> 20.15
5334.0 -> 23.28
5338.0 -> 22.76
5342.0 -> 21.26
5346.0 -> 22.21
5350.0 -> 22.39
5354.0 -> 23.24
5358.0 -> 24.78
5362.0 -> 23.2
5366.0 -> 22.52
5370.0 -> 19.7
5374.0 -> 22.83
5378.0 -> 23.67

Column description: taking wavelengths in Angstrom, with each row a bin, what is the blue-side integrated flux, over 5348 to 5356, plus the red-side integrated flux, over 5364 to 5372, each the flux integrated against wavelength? 351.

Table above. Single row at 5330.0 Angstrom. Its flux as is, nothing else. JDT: 20.15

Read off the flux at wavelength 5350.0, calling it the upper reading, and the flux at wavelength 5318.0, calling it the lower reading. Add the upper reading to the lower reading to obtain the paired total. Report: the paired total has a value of 45.9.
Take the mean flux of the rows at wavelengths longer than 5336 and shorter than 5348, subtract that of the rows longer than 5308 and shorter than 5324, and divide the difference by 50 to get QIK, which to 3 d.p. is -0.022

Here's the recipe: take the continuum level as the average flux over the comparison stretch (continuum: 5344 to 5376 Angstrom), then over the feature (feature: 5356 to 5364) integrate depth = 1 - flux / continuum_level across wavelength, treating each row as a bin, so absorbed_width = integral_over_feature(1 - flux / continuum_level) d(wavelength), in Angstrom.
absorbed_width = -0.49 Angstrom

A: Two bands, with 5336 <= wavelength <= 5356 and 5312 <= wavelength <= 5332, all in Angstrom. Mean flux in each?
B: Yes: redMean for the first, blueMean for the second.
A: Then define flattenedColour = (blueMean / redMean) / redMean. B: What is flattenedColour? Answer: 0.0435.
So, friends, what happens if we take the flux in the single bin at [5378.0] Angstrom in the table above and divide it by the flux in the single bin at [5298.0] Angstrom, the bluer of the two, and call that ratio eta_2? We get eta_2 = 1.16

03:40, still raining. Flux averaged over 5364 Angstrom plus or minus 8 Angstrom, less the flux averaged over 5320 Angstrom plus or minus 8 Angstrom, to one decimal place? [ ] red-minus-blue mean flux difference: 0.4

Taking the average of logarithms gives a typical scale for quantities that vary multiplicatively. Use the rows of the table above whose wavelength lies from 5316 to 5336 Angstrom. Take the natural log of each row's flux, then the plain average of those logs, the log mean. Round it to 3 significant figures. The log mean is 3.08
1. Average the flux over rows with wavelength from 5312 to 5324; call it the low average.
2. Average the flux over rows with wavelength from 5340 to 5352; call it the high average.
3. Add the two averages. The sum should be 44.8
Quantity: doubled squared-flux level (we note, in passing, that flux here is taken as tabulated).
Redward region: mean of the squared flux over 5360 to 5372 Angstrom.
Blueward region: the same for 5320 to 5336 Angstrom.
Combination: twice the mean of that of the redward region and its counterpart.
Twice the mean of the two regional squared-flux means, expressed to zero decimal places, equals 934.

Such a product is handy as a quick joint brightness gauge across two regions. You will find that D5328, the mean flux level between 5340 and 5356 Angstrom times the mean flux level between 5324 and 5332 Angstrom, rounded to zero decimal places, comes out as 448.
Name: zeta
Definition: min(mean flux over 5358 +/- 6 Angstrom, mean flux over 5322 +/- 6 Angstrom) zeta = 21.79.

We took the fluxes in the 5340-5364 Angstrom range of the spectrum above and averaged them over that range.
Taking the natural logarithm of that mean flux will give 3.13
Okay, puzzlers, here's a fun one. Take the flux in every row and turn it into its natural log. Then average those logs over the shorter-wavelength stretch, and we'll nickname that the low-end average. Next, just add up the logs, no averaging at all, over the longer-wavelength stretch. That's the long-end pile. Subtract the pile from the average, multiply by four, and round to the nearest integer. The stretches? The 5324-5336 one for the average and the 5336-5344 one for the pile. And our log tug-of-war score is -13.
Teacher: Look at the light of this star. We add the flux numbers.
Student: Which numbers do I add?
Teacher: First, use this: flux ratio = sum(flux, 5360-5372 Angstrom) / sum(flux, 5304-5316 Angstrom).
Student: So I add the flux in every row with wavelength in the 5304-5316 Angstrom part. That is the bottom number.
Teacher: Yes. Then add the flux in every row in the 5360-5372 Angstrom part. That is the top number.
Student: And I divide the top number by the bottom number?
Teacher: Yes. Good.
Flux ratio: 0.92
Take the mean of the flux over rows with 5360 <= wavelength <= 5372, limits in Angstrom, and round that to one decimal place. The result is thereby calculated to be 21.8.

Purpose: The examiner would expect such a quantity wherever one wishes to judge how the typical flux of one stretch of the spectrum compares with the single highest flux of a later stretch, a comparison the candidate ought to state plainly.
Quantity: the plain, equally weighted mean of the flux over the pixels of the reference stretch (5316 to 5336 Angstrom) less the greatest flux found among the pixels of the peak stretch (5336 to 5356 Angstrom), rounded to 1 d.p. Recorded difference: -1.5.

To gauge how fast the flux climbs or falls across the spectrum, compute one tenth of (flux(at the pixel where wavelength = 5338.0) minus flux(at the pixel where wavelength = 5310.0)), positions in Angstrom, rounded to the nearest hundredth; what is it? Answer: -0.14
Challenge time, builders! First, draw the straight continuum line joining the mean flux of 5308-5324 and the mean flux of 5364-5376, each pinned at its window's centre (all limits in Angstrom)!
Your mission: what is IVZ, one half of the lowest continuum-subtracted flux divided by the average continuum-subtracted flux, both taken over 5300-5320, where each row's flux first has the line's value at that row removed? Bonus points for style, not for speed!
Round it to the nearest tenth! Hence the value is -2.8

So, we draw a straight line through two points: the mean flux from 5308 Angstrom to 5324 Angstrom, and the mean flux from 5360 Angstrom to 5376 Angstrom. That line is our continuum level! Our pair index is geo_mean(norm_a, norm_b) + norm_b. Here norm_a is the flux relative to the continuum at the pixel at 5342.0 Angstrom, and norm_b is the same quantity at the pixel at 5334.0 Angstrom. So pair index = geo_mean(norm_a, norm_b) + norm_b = 2.00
